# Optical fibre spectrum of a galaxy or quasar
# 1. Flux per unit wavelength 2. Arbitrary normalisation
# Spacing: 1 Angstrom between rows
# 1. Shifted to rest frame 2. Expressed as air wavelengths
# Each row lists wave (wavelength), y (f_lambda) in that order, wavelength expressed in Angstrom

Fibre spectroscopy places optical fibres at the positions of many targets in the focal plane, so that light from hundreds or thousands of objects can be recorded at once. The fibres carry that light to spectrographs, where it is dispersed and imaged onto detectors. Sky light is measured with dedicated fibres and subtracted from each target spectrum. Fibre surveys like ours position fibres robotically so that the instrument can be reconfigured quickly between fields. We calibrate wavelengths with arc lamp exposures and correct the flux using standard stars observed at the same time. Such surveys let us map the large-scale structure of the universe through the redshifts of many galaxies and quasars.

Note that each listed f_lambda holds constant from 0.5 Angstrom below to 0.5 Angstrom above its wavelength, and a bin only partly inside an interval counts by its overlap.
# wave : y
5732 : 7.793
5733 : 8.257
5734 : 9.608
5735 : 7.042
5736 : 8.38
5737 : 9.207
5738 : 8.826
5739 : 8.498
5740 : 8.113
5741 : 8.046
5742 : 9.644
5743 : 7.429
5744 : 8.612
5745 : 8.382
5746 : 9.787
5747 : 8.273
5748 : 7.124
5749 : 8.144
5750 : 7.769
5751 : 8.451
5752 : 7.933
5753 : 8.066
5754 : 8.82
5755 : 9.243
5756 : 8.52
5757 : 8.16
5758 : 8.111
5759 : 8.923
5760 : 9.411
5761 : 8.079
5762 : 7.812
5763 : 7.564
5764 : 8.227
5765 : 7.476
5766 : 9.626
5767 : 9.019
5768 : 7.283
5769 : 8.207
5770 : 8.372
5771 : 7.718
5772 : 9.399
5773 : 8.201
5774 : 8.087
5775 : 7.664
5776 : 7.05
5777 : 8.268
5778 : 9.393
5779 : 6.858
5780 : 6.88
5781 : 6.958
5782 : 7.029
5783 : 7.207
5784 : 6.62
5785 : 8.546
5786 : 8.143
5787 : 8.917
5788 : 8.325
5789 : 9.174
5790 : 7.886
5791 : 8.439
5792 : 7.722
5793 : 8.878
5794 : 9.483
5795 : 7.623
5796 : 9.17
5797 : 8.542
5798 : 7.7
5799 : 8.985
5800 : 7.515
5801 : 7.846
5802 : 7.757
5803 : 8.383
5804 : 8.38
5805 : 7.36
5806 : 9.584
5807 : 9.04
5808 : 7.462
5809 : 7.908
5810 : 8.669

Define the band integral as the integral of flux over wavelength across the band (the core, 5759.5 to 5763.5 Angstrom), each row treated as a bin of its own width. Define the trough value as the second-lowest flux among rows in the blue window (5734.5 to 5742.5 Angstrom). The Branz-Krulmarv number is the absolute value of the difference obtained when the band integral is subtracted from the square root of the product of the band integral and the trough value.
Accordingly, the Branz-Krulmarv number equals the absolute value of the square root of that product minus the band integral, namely 16.6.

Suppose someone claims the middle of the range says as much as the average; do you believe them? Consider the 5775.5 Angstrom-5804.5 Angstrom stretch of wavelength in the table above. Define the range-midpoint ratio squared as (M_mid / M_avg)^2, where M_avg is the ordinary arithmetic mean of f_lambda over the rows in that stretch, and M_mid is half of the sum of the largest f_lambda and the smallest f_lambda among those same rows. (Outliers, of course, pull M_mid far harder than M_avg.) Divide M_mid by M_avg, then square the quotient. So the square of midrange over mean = 1.00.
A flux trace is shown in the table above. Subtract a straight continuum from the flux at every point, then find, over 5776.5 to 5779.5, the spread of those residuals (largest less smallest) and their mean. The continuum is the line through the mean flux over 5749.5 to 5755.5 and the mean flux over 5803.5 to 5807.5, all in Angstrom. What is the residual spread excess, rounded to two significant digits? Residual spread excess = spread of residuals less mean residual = 2.8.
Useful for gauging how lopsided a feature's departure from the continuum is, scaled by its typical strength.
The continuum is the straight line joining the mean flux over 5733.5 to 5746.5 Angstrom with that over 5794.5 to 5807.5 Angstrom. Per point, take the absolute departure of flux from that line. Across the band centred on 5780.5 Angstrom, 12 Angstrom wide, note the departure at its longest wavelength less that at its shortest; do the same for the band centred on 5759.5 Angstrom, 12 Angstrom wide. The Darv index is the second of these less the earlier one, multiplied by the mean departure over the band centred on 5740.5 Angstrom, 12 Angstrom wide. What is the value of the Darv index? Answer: 0.75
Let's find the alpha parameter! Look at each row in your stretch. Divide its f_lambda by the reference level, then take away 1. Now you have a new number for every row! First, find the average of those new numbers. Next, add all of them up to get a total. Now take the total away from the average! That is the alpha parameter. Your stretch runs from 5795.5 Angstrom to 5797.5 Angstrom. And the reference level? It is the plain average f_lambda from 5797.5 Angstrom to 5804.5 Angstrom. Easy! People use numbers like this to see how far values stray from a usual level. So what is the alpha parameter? -0.10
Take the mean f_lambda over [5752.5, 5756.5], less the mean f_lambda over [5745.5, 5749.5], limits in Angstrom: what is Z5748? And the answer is 0.33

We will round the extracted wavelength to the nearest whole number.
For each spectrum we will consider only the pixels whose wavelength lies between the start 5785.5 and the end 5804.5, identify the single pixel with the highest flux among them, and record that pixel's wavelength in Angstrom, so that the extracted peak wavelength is 5794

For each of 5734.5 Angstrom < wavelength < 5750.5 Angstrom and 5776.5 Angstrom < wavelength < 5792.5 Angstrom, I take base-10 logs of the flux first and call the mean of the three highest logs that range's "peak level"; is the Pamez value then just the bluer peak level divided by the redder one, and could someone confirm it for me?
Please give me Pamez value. 1.02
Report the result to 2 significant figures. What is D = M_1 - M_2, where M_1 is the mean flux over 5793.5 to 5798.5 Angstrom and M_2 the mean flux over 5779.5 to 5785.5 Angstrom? 1.3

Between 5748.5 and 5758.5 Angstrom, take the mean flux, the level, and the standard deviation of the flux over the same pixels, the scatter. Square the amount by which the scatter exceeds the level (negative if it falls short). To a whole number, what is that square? 62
